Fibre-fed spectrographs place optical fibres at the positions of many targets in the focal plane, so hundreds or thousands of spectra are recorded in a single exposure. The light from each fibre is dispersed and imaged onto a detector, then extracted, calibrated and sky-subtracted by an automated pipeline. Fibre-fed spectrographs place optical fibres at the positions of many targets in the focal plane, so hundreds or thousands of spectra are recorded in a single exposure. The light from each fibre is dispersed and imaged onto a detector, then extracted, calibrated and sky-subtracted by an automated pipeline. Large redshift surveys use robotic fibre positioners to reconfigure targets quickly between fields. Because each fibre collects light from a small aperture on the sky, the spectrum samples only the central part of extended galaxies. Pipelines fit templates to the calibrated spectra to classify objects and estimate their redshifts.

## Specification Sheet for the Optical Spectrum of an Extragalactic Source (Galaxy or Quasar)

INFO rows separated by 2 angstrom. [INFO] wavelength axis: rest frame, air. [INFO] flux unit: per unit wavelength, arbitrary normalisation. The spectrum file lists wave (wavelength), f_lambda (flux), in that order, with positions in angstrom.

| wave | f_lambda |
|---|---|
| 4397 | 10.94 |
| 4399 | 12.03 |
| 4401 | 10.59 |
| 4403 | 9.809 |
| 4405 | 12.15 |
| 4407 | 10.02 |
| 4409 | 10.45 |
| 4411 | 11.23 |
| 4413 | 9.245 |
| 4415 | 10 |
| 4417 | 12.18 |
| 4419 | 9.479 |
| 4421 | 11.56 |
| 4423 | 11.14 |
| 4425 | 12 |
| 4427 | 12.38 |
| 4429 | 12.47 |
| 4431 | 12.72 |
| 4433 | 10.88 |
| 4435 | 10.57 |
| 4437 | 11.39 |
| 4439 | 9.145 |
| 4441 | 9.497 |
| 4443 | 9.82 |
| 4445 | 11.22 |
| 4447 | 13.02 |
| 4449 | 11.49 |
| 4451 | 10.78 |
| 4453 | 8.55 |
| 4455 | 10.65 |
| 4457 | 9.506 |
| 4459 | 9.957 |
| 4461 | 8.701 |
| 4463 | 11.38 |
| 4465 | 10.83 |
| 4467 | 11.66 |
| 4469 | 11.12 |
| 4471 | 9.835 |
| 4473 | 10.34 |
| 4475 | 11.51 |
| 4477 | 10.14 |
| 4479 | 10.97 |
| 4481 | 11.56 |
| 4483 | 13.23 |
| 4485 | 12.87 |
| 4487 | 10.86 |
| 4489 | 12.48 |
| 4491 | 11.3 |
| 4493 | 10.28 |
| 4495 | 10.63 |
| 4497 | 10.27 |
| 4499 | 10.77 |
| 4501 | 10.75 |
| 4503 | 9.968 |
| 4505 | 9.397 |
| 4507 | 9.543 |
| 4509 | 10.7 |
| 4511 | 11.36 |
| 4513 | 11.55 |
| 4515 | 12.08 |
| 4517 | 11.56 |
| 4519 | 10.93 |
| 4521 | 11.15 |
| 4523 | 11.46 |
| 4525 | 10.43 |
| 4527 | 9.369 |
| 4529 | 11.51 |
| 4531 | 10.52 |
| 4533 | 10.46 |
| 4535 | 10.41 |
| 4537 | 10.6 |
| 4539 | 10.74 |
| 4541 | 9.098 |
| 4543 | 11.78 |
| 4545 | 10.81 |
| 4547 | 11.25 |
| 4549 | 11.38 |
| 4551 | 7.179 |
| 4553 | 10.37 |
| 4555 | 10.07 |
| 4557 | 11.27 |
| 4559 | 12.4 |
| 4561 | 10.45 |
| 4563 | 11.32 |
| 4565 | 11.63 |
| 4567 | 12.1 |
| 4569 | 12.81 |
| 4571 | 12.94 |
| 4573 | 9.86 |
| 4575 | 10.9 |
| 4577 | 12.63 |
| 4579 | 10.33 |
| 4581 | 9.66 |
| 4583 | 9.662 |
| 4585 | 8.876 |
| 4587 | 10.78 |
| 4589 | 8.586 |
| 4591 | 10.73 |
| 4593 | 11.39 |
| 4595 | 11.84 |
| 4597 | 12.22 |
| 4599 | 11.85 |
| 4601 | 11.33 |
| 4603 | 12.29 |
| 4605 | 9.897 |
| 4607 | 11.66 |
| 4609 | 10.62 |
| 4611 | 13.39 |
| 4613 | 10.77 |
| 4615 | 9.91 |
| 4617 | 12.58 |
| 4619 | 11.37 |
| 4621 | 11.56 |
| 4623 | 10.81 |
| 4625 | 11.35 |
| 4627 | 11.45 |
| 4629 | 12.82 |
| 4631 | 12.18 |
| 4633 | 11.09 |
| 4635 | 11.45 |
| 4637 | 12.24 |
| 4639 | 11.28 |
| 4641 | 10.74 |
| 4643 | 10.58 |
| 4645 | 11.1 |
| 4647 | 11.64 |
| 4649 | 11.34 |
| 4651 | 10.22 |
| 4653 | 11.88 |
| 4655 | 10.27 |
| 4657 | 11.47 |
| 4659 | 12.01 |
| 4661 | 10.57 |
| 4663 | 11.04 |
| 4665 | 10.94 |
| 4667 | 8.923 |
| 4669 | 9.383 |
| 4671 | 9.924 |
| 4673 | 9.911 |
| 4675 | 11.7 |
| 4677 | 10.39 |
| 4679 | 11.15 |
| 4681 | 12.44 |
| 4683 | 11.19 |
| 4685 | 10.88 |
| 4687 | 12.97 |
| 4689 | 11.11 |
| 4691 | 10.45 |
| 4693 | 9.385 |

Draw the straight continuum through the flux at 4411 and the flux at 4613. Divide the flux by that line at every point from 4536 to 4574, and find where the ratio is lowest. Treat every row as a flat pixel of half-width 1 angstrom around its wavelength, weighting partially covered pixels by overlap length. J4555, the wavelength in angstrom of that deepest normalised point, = 4551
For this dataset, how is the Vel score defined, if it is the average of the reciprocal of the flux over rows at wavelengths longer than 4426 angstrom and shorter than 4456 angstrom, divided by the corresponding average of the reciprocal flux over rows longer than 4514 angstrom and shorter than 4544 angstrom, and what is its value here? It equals 0.99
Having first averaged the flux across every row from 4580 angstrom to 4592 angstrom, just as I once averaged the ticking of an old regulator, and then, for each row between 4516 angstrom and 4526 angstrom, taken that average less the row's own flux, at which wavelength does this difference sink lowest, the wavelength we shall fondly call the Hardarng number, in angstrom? 4517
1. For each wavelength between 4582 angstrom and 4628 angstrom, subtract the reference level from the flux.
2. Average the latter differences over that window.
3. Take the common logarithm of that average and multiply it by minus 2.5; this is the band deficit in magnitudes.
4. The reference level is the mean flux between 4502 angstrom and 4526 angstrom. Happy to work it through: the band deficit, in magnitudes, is 1.6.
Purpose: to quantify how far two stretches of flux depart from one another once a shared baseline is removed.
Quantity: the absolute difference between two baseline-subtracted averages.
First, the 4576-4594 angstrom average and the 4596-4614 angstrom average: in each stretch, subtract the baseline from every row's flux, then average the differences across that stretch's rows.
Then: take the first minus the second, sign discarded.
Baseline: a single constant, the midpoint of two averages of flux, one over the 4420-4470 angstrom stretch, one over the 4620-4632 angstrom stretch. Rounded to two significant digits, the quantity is 1.3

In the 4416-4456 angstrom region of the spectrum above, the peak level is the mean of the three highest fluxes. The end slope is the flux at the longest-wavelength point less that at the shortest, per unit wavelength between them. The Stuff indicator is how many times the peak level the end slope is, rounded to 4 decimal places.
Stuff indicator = -0.0032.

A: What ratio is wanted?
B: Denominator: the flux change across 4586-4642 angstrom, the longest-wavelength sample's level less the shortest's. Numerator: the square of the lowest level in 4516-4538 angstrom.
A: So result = -2194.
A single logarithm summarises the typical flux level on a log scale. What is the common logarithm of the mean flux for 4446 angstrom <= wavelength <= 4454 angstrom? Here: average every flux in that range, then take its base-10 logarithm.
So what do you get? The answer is 1.04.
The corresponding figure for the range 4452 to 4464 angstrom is 0.99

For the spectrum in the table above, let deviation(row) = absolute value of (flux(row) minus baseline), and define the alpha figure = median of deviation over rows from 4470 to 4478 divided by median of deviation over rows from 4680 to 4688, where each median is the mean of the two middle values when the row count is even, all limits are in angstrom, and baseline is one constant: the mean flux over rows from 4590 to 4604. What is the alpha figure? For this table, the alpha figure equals 1.8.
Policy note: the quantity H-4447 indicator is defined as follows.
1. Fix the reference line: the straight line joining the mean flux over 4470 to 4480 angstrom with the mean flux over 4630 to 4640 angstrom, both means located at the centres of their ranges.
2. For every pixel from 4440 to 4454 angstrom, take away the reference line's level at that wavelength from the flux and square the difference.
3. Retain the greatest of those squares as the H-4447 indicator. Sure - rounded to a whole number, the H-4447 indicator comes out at 7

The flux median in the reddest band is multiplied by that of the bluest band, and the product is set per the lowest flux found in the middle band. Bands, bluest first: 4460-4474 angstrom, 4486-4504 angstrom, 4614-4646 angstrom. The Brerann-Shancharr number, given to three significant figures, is 12.3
